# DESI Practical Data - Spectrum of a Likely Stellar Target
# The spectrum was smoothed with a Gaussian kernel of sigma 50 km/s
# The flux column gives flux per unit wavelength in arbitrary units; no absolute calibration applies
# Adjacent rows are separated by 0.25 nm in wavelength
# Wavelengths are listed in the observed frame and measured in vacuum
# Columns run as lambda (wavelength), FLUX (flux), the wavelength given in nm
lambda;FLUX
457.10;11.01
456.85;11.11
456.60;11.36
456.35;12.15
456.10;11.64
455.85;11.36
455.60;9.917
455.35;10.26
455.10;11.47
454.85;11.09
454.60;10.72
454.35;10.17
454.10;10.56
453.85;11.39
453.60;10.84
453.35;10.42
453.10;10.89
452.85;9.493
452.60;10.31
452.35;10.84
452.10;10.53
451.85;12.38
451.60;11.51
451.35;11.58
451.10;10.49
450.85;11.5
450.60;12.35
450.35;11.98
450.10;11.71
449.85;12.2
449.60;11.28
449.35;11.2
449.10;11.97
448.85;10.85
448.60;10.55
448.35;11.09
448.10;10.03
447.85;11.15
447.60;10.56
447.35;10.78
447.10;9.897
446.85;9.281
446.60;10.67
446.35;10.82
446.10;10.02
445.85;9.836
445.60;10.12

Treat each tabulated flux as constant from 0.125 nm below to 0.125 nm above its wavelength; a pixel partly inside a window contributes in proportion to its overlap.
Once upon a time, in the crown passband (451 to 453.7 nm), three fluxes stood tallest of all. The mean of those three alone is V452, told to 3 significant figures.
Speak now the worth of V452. 11.8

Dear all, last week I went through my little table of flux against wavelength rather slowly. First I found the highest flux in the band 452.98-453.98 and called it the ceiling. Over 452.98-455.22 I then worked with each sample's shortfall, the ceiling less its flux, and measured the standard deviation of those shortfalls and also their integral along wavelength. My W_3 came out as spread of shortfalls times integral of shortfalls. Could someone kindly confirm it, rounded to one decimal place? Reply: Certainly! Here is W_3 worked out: 0.5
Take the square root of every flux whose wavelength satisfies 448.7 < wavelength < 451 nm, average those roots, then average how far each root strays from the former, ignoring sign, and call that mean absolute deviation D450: 0.060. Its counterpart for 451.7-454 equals 0.081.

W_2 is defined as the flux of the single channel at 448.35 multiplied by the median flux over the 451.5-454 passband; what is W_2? 120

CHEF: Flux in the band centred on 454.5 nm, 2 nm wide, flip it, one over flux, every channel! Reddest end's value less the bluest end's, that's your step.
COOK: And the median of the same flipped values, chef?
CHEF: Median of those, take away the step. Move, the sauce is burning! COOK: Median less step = 0.088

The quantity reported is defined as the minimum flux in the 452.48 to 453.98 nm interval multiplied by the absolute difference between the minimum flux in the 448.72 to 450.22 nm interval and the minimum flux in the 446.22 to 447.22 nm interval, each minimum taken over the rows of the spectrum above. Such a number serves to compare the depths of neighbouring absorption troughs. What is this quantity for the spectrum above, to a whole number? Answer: 15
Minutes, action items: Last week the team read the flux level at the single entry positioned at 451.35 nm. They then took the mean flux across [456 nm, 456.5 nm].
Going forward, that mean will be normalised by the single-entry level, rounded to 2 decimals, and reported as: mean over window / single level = 1.03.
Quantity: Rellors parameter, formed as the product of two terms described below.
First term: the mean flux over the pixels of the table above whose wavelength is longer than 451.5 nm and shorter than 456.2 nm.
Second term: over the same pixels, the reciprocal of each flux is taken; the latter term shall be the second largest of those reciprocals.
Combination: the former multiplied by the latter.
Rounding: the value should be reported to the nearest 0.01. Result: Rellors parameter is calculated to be 1.09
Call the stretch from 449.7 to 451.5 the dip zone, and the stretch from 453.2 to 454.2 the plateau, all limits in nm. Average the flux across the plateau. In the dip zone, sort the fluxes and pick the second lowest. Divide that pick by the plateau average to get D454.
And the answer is 1.06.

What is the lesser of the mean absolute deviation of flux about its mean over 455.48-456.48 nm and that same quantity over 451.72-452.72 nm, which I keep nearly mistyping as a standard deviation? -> 0.67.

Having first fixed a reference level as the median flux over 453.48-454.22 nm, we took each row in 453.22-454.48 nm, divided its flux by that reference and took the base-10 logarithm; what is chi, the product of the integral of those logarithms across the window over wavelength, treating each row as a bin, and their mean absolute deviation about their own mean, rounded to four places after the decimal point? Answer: -0.0001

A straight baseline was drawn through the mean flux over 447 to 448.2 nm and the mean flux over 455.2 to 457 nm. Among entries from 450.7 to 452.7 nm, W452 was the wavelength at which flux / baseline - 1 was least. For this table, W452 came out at 452.60 nm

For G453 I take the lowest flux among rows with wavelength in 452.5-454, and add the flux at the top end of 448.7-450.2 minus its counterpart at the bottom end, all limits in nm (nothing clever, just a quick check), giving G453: 10.4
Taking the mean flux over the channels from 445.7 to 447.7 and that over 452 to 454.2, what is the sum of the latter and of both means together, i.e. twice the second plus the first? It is 31.4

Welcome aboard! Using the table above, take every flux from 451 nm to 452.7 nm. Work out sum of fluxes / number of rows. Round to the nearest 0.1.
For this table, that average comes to 11.1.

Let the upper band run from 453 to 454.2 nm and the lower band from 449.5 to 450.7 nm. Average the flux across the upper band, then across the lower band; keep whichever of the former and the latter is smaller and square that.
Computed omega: 117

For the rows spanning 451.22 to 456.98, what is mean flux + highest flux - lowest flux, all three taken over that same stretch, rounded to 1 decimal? 13.8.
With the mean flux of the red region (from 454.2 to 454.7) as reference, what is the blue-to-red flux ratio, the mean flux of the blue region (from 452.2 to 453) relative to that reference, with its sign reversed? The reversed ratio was -0.98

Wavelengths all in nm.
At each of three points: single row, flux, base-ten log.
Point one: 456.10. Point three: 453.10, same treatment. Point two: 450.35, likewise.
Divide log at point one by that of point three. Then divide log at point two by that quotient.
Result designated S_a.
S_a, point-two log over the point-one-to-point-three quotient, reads 1.05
